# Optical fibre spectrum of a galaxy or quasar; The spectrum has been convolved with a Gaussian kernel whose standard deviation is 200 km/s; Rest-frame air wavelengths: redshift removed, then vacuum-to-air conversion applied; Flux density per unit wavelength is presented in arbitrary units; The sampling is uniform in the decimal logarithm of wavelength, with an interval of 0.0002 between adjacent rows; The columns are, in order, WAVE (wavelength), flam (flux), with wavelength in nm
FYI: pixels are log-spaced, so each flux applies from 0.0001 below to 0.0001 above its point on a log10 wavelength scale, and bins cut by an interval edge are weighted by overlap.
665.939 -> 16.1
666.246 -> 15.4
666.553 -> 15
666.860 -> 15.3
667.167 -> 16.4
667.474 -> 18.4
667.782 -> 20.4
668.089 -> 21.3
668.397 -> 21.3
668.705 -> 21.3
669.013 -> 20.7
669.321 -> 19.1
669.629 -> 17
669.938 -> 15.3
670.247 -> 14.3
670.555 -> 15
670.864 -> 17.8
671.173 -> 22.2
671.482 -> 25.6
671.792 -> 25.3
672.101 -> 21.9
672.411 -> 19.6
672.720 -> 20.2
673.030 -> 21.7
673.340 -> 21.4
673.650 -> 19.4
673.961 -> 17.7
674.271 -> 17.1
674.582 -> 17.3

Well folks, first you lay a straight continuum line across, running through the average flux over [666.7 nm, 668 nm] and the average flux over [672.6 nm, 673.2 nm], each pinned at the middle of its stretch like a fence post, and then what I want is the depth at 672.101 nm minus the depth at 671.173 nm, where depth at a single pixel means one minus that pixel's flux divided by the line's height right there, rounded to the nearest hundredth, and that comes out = 0.04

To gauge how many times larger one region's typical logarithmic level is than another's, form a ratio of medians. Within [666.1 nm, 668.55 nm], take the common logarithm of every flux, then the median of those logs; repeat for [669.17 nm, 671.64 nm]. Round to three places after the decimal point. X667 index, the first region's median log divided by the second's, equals 1.000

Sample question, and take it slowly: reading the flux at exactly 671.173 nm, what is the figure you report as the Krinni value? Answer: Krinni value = 22.2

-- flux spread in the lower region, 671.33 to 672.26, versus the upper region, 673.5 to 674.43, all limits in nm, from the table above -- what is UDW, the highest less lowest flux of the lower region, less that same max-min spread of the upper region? 1.4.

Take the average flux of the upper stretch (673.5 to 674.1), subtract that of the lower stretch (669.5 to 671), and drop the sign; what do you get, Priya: 2.7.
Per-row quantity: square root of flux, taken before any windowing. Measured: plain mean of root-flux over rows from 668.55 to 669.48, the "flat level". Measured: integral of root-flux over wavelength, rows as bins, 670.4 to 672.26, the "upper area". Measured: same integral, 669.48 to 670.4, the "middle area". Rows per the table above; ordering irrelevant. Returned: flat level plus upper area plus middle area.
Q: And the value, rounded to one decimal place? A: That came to 16.7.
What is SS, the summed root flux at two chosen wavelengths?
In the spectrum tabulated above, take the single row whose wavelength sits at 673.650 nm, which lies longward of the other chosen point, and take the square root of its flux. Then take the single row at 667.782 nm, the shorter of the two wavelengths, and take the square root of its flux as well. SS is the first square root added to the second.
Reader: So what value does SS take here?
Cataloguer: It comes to 8.92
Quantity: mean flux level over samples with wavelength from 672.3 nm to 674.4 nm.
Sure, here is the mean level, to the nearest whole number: 20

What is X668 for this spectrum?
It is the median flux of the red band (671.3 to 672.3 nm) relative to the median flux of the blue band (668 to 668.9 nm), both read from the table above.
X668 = 1.19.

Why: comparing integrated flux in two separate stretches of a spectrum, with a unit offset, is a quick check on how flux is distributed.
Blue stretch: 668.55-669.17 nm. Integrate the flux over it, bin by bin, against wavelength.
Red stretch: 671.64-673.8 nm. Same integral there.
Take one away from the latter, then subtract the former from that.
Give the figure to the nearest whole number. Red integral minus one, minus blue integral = 32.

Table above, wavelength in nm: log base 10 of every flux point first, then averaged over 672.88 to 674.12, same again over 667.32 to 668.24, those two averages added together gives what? 2.60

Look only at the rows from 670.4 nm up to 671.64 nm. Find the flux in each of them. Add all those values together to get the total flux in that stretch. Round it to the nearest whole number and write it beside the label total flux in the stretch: 81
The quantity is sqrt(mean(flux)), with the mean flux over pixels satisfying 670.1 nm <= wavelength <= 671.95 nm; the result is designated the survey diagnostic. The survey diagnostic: 4.48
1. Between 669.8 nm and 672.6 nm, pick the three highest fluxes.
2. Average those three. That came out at 24.4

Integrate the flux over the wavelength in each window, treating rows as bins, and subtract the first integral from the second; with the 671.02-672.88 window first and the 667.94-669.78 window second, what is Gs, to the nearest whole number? -5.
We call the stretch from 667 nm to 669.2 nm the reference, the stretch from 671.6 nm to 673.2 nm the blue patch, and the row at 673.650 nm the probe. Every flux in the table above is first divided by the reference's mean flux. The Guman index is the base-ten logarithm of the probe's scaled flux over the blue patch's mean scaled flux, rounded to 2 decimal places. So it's -0.05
